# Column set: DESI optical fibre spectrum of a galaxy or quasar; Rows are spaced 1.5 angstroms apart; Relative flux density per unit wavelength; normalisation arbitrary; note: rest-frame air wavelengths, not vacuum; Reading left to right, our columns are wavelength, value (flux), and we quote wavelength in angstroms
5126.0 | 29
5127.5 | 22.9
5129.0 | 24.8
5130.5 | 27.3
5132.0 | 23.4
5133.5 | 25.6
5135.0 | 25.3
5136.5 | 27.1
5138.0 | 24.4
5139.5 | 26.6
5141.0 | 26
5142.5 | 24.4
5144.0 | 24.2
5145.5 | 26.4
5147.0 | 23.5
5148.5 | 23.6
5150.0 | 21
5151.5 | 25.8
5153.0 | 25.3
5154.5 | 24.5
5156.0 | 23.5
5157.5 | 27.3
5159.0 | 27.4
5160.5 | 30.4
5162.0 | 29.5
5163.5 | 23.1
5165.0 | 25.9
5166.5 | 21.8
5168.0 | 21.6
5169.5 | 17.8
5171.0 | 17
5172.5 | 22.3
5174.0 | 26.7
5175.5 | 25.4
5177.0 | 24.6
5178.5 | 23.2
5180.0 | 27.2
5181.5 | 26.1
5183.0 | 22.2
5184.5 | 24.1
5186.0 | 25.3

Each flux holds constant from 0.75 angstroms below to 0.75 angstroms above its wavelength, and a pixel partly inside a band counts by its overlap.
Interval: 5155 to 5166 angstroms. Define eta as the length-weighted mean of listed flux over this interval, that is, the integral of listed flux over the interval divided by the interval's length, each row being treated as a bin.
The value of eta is 26.6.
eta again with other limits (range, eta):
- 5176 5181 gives 25.1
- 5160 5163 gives 29.3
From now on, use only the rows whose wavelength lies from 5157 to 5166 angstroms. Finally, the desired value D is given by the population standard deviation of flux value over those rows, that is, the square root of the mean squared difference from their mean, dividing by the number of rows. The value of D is 2.4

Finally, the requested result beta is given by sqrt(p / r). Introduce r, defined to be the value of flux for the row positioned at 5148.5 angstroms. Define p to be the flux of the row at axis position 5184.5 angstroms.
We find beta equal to 1.01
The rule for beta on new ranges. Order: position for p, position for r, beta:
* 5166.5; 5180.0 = 0.90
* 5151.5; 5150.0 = 1.11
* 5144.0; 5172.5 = 1.04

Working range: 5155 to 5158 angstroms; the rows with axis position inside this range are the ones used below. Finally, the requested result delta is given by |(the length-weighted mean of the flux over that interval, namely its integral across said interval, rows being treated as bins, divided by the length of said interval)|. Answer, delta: 25.2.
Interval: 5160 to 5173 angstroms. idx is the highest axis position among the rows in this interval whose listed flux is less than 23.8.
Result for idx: 5172.5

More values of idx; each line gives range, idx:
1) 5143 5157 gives 5156.0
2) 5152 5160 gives 5156.0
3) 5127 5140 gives 5132.0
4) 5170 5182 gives 5178.5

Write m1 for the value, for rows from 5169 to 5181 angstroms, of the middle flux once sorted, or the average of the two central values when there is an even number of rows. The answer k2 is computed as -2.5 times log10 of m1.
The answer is -3.45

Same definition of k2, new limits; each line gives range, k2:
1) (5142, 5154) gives -3.46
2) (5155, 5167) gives -3.56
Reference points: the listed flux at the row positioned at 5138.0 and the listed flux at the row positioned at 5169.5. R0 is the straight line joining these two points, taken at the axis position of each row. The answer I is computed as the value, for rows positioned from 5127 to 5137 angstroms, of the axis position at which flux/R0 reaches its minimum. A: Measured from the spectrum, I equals 5127.5 angstroms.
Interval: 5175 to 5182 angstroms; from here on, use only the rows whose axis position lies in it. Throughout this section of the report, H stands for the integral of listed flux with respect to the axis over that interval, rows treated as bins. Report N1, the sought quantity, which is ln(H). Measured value 5.18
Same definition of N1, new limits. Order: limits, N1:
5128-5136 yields 5.31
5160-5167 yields 5.21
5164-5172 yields 5.12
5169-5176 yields 5.03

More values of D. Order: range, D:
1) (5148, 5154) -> 1.9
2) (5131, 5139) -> 1.2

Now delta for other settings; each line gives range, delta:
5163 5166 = 24.4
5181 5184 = 24.0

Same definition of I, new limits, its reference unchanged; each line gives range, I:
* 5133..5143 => 5138.0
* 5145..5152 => 5150.0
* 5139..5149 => 5142.5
